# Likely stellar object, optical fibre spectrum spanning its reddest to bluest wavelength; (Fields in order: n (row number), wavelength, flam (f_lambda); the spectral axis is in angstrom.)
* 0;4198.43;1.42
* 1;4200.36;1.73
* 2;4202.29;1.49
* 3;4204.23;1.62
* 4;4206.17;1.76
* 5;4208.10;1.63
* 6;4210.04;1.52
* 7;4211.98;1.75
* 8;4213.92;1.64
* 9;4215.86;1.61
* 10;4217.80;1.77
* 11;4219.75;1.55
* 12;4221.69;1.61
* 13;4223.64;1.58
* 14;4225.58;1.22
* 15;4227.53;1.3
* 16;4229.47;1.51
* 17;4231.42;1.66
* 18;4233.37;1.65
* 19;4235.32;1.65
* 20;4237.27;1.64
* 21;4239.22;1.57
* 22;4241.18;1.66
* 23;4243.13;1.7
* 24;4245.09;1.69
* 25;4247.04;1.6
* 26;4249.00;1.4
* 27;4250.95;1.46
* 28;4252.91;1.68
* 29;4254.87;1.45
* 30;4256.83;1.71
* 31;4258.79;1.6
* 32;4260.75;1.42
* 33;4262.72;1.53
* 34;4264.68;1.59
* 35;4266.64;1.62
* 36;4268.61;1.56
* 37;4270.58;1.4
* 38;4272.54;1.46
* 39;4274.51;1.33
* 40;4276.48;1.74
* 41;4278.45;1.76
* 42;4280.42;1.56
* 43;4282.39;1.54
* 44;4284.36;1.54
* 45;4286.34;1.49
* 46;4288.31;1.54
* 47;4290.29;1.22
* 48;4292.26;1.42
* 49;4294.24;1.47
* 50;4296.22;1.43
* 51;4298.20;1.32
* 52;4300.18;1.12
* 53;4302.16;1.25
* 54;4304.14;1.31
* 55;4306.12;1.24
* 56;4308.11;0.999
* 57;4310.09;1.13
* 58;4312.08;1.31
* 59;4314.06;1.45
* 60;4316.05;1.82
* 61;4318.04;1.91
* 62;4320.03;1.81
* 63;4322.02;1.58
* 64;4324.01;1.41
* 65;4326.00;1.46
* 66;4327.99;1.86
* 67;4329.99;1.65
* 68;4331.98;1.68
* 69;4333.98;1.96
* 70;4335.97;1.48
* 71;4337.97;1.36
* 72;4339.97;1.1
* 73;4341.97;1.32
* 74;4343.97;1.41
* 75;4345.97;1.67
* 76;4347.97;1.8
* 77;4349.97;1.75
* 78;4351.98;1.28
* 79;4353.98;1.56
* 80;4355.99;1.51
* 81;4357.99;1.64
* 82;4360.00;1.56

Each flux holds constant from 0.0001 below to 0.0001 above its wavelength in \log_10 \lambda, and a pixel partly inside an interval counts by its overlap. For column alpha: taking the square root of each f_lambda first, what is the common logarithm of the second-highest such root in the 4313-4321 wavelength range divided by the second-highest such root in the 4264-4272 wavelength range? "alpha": 0.03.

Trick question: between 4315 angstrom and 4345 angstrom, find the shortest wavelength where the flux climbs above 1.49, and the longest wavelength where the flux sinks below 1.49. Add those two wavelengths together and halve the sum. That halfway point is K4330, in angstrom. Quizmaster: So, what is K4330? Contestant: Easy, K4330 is 4330.0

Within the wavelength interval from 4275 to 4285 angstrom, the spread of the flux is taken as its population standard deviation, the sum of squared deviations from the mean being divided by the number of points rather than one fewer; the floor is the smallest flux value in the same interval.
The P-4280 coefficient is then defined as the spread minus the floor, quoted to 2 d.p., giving -1.44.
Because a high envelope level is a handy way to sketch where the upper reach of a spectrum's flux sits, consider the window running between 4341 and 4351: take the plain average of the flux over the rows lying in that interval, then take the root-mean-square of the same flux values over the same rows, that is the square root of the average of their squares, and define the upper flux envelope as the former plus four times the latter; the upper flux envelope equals 8.0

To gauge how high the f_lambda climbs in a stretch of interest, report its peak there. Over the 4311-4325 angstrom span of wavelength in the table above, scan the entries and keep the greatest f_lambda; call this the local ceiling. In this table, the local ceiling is 1.91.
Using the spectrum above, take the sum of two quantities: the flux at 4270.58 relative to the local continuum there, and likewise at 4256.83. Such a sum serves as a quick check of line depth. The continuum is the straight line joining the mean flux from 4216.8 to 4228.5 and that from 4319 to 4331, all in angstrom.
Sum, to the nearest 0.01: 2.00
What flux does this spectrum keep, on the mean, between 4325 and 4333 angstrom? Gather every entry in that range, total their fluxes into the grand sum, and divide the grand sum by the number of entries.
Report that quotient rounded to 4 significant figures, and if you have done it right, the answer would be 1.663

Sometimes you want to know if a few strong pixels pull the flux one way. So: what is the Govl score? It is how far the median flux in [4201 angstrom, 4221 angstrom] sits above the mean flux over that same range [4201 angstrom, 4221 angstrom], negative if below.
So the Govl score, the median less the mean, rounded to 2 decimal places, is -0.01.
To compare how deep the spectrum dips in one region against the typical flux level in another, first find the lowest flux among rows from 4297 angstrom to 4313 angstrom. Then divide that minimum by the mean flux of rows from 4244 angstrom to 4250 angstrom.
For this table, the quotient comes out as 0.64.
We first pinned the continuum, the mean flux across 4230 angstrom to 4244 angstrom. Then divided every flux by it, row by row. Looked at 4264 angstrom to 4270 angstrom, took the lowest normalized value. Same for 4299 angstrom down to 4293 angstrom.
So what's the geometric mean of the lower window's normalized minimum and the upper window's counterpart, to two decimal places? 0.87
